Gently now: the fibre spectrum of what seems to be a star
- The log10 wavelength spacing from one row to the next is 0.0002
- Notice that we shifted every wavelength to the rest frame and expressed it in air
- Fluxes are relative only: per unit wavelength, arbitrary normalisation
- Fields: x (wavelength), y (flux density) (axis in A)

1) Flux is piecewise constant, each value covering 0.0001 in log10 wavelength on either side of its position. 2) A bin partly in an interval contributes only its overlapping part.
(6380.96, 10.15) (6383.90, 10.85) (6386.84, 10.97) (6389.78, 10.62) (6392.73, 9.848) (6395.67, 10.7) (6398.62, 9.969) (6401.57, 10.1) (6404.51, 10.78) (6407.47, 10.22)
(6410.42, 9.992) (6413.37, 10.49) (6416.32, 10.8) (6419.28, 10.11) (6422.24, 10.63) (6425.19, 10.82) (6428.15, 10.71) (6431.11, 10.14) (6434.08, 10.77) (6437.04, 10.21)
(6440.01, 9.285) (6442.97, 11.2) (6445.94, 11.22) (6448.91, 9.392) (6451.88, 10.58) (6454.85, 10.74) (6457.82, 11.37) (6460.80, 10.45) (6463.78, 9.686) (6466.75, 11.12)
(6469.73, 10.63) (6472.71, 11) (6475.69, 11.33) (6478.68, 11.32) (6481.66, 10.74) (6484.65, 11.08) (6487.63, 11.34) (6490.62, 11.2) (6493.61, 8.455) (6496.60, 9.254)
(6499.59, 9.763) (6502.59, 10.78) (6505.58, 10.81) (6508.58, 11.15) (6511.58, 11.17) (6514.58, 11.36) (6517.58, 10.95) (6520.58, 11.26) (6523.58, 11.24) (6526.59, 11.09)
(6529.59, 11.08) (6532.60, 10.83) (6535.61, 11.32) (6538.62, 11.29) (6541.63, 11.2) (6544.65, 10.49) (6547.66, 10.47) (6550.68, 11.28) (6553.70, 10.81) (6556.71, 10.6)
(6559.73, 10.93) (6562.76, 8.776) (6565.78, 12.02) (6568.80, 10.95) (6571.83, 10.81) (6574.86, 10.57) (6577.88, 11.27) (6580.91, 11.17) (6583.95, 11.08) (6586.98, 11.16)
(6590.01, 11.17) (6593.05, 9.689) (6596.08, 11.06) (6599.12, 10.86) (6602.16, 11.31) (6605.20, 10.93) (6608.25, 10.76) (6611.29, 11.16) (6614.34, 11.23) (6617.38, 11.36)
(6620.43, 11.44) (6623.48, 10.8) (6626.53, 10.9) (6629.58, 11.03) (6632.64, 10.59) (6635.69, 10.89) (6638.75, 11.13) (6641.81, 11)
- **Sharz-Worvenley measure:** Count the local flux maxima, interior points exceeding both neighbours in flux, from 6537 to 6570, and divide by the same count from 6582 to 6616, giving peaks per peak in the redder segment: 1.00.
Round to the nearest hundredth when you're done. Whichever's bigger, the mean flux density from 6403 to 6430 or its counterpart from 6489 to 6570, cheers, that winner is 10.76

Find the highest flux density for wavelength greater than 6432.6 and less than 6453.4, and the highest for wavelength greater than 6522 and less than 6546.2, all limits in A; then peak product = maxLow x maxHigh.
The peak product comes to 127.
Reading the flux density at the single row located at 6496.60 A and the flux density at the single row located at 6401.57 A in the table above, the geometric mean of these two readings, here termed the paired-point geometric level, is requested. 9.7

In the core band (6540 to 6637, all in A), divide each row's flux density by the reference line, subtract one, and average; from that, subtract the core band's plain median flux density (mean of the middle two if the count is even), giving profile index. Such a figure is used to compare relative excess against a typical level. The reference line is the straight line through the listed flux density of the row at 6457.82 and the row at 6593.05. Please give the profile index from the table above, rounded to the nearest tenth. -10.8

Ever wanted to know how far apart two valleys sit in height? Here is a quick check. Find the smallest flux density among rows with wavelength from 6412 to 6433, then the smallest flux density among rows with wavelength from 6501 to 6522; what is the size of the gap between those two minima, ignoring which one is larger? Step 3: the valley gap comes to 0.67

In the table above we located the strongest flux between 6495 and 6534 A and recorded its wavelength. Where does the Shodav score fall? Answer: 6514.58 A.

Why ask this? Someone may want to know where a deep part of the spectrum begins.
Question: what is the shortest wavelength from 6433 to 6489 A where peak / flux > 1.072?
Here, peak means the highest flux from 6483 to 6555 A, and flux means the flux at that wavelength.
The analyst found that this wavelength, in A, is 6437.04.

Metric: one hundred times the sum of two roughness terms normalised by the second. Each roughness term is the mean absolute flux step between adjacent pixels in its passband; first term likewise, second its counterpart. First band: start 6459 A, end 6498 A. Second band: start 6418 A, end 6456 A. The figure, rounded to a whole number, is 196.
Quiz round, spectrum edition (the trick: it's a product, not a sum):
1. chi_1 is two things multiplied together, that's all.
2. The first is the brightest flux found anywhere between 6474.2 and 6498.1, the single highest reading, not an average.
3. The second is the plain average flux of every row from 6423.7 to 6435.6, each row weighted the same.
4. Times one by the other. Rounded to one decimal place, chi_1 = 120.3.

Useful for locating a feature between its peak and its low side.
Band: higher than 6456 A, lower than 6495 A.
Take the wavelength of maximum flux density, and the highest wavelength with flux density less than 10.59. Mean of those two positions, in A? 6475.7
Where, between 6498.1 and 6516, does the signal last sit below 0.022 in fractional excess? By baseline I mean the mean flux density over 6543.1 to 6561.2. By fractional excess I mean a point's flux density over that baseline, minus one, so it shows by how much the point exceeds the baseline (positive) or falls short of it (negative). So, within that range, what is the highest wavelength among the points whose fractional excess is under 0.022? 6505.58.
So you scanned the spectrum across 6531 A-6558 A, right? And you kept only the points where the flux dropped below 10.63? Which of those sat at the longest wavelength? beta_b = 6556.71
